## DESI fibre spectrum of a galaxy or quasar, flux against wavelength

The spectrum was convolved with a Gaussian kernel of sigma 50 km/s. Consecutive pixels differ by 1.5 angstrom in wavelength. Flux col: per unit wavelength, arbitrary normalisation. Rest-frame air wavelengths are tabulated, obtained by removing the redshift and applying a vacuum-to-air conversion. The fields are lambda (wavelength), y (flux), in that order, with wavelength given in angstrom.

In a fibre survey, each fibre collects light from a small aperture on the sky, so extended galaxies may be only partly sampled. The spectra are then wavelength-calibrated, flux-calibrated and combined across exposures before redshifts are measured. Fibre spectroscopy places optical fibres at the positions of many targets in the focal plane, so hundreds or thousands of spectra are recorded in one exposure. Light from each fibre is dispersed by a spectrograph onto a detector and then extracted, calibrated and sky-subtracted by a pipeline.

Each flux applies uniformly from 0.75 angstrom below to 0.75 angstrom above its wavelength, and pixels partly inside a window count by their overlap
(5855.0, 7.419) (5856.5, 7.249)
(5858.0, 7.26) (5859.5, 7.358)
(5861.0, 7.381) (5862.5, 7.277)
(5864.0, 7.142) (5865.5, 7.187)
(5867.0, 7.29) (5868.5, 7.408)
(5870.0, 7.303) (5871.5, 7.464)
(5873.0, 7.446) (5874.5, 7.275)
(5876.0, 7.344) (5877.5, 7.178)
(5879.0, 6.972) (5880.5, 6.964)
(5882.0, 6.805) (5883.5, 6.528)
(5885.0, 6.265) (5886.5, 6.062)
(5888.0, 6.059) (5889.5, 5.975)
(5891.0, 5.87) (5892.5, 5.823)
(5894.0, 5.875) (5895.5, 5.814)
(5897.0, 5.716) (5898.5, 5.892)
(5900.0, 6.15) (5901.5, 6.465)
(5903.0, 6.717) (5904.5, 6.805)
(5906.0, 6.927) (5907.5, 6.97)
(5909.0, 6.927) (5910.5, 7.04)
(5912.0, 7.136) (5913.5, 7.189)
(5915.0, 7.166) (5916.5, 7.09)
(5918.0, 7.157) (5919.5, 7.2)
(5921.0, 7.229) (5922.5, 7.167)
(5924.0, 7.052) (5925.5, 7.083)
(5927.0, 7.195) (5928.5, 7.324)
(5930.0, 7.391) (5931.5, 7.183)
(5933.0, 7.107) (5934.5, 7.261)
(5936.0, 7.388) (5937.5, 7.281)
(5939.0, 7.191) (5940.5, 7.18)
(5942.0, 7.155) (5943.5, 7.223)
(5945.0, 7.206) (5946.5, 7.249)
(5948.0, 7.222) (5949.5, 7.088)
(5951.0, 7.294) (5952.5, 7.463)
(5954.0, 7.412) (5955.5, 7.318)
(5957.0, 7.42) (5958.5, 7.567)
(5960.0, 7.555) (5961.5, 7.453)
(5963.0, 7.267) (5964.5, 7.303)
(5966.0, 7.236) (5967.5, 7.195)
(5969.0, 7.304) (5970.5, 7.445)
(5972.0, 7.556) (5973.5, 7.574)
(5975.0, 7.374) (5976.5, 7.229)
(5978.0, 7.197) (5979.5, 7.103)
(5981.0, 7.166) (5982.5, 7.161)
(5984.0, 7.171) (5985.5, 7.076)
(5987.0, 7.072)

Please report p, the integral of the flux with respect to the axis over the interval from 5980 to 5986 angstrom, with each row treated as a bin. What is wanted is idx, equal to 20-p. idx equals -22.9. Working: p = 42.9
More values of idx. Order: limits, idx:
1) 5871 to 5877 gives -24.2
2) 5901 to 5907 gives -20.5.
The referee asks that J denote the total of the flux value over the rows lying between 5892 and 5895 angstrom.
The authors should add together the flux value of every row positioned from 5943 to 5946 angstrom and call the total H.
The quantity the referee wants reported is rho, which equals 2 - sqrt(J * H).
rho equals -11.0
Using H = 14.4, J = 11.7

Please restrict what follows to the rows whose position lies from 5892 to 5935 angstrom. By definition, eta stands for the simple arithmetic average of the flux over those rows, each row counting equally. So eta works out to 6.83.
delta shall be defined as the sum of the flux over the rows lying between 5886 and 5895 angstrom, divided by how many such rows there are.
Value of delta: 5.94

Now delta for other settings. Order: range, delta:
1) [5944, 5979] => 7.34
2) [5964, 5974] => 7.37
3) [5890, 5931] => 6.75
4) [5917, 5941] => 7.21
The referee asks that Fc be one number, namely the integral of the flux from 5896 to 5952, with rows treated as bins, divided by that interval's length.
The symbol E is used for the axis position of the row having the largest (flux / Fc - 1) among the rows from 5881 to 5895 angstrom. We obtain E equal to 5882.0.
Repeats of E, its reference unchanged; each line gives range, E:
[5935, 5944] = 5936.0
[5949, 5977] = 5973.5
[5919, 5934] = 5930.0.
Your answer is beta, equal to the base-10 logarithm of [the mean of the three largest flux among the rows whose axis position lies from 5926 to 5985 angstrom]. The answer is 0.879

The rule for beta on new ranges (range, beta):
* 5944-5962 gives 0.877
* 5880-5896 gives 0.830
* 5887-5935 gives 0.865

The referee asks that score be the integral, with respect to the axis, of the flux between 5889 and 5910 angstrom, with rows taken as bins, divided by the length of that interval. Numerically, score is 6.29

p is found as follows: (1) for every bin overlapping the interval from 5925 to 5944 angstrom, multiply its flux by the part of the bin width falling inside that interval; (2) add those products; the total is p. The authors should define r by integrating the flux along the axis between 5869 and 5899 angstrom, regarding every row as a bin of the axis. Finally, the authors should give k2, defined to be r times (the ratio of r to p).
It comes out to 281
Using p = 137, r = 196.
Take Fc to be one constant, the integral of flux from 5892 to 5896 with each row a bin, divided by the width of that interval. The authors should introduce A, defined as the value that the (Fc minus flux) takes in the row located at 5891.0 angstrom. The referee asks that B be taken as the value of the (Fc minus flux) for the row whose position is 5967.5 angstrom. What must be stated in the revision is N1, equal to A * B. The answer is 0.0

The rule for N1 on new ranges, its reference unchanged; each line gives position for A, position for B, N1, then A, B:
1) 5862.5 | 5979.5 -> 1.8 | -1.44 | -1.26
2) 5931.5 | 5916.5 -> 1.7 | -1.34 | -1.25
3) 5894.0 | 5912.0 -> 0.0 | -0.04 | -1.30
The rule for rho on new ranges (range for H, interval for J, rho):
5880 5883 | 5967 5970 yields -12.1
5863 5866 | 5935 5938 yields -12.5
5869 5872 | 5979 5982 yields -12.5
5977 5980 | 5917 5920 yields -12.3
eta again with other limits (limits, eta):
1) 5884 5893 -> 6.01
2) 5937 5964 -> 7.31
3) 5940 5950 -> 7.19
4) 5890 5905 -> 6.11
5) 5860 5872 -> 7.31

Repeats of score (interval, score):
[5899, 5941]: 7.06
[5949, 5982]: 7.34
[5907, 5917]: 7.08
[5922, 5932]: 7.20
